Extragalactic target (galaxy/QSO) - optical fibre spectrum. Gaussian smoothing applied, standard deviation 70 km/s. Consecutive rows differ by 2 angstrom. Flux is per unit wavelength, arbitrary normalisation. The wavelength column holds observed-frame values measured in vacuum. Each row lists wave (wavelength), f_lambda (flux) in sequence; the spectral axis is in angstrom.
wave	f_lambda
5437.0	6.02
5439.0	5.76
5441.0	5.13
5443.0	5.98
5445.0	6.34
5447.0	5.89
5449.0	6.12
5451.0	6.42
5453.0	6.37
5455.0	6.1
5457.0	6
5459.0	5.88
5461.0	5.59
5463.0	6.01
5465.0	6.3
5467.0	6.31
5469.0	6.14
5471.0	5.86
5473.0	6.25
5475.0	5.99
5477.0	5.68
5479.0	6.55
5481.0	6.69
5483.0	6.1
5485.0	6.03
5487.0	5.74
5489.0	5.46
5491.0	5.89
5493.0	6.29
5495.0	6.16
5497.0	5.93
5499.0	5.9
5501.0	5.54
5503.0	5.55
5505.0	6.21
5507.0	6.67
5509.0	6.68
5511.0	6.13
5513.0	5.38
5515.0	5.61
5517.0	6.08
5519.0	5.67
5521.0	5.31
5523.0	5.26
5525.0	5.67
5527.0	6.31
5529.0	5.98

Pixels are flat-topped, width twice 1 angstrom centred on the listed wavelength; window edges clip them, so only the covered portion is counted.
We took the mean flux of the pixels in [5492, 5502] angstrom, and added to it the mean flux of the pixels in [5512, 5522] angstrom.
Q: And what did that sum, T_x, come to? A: 11.6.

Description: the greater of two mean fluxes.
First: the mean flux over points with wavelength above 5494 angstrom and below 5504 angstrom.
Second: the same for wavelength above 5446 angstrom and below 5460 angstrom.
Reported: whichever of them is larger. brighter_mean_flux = 6.11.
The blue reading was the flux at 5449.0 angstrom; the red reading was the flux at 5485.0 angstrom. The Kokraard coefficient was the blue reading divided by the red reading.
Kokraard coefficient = 1.01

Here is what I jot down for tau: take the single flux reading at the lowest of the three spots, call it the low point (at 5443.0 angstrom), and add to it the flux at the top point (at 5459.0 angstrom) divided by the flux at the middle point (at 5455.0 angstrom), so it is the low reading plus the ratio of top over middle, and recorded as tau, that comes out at 6.9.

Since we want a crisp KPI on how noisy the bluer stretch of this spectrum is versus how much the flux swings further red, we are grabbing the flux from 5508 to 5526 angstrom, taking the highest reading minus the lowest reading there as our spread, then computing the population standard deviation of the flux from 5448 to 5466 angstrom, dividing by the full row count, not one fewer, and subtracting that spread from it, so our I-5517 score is -1.17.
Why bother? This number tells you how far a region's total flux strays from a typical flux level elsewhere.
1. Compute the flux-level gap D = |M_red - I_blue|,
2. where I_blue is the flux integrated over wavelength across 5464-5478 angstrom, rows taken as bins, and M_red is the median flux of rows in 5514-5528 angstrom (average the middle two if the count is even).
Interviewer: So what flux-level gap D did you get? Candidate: 79.4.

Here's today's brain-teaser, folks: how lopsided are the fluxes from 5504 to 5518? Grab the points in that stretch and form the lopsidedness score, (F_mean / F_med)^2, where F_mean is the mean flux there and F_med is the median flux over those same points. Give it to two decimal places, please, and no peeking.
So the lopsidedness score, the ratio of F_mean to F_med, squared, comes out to 0.99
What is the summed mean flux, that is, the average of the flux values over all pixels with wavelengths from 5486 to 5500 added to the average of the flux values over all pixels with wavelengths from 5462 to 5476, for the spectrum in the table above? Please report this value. 12.0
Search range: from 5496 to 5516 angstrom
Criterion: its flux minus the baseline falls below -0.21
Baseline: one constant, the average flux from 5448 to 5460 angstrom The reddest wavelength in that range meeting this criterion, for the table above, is 5515.0 angstrom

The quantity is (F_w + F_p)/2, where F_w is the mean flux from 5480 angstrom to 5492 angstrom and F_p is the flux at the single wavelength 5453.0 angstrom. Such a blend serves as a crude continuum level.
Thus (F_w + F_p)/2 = 6.18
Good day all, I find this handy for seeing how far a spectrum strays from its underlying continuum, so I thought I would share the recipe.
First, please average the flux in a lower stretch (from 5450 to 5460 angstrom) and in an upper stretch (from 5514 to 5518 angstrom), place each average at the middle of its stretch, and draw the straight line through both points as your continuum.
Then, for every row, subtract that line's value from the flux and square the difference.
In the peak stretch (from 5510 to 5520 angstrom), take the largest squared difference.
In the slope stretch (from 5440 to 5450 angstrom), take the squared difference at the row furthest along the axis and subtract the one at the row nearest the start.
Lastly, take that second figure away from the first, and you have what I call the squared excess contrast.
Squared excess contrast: 1.4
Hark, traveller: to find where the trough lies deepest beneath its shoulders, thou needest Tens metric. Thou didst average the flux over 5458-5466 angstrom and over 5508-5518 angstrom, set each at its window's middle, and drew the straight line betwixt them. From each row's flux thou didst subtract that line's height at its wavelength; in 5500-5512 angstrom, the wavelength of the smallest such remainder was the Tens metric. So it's 5501.0 angstrom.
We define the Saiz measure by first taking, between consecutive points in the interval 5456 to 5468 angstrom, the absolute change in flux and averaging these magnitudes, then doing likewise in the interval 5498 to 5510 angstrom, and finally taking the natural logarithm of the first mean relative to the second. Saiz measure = -0.28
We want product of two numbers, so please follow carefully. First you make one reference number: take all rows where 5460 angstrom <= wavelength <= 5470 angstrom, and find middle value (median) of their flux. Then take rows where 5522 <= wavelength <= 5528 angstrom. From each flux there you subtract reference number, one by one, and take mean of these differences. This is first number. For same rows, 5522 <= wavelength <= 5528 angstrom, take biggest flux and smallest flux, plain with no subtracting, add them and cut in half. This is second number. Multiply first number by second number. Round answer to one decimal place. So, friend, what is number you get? -2.3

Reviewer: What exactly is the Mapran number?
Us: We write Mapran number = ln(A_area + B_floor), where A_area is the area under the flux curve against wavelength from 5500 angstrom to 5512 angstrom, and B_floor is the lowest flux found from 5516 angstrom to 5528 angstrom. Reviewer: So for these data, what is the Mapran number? 4.4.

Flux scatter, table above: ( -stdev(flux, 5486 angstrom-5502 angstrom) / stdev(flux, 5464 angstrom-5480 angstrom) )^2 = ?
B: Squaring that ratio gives 1.0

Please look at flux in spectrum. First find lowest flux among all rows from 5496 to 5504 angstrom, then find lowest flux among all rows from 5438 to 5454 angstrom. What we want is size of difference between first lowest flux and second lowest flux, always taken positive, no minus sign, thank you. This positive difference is 0.41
